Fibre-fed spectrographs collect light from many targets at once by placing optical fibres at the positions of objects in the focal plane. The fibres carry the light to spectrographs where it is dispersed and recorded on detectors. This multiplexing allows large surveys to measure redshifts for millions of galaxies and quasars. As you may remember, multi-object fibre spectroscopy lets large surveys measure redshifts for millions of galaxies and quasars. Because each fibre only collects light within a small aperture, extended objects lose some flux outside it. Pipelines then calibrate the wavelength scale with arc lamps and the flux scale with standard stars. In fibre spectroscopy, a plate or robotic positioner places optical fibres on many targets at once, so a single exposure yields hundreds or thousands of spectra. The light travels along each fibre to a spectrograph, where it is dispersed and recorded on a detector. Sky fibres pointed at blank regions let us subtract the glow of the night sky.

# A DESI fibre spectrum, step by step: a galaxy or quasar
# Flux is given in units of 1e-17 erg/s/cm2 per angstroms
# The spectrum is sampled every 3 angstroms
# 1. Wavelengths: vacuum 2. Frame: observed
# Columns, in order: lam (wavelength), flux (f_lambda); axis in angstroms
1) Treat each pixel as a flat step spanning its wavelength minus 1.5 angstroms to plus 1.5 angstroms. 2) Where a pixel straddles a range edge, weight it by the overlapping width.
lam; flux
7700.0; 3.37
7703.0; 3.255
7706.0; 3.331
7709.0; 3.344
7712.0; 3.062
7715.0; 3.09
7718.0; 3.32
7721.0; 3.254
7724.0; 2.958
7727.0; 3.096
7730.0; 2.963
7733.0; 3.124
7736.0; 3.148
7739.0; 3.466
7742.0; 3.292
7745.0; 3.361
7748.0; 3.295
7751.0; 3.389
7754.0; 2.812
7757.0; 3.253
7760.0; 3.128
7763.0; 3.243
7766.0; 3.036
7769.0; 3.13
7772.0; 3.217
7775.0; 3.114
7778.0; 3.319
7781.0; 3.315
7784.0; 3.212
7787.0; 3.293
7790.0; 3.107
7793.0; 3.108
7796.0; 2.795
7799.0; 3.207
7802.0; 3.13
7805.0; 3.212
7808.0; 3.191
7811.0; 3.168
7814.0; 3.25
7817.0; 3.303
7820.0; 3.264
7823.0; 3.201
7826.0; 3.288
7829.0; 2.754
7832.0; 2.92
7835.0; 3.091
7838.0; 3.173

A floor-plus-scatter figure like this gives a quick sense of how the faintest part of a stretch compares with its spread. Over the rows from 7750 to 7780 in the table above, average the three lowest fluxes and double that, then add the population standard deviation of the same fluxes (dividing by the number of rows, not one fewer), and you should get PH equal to 6.13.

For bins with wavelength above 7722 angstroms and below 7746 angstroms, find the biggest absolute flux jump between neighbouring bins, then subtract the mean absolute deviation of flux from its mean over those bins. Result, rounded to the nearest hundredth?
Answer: 0.17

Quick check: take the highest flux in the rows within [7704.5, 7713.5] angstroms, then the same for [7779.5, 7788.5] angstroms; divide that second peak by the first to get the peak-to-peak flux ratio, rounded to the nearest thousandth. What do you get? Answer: 0.991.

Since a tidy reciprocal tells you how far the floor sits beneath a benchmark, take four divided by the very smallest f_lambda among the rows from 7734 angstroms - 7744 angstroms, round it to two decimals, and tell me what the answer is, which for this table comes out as 1.27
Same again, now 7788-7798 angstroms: 1.43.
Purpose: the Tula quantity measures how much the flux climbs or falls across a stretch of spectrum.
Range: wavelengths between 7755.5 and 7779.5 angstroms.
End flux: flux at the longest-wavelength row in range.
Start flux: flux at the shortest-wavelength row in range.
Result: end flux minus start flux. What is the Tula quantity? 0.07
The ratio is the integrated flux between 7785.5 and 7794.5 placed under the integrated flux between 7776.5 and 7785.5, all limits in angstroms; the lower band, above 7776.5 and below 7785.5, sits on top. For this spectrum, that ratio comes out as 1.04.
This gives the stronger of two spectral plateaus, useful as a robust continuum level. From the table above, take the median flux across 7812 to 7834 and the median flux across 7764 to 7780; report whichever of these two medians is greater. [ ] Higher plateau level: 3.25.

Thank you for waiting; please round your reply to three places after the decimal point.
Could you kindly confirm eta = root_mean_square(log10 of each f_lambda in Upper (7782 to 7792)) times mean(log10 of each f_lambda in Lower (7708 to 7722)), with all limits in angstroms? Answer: 0.256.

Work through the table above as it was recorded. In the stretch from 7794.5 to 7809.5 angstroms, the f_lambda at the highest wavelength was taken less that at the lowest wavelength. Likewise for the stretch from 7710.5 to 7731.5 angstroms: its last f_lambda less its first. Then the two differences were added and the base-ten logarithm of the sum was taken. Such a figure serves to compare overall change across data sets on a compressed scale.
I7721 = -0.5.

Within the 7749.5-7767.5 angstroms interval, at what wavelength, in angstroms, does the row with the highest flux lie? 7751.0 angstroms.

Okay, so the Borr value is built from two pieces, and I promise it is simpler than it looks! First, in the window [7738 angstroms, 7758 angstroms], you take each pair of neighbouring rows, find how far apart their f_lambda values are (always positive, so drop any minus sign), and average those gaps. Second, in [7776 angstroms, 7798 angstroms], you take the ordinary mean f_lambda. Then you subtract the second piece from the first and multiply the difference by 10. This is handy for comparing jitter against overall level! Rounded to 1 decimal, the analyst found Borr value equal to -29.3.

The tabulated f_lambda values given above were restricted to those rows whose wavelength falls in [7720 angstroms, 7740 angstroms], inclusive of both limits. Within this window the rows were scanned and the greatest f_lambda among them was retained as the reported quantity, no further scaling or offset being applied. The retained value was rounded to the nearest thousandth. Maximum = 3.466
